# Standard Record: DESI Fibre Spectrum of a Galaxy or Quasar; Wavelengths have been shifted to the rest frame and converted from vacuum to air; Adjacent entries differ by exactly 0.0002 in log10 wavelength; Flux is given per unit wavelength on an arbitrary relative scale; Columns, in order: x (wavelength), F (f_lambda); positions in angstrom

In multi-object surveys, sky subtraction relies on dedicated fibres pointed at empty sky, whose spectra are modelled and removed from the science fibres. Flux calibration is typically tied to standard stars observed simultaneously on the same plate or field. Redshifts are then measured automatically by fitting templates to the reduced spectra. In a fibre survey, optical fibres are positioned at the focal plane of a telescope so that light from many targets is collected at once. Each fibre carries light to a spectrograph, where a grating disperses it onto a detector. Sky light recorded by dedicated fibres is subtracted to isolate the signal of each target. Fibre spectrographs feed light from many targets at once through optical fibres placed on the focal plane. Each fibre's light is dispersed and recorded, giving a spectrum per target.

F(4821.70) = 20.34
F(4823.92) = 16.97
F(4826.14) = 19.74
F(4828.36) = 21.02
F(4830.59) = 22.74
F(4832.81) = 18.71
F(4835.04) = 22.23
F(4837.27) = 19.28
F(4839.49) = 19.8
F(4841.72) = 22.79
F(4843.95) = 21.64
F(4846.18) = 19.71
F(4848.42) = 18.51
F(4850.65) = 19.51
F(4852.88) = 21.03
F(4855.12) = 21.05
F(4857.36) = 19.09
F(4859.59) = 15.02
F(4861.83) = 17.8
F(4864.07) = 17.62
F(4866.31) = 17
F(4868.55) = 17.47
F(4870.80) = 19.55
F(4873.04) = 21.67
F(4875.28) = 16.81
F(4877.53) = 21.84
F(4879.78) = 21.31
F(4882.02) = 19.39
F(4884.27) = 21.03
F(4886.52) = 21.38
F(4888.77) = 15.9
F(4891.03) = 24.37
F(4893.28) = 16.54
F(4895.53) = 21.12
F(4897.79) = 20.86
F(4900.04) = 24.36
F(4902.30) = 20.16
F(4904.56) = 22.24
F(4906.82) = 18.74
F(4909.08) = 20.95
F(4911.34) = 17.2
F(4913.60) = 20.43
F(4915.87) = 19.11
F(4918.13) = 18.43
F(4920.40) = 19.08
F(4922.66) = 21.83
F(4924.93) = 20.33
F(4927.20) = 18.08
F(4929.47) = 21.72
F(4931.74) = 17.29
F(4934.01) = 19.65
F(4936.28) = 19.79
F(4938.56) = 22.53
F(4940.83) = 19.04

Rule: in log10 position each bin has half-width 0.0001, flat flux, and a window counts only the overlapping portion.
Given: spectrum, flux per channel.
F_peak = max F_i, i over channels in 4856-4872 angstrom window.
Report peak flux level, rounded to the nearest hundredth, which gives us 19.55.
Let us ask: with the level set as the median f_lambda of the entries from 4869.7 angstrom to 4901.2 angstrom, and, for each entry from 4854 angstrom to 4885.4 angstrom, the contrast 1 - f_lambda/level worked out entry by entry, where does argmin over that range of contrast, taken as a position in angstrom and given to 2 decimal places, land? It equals 4877.53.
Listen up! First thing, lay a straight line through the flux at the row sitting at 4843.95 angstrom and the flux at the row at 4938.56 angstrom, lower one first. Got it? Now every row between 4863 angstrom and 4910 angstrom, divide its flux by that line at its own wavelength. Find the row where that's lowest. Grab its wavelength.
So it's 4888.77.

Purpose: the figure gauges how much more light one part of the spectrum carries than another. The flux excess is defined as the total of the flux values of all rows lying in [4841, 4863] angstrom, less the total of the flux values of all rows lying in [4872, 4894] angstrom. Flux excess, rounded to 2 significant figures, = -4.1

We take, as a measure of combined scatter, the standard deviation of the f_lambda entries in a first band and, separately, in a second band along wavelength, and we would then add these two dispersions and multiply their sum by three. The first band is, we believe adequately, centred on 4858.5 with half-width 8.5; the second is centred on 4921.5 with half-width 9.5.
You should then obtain 10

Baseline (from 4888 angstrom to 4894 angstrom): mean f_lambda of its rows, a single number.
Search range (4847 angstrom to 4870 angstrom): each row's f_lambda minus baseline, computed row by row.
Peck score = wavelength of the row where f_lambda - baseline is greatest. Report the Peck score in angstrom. 4855.12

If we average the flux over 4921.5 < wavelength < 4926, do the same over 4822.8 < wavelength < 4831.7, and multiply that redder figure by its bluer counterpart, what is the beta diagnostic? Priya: 424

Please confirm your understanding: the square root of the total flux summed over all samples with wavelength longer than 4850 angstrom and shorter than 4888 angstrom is 18.1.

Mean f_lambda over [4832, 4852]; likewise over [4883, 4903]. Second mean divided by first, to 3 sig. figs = 1.02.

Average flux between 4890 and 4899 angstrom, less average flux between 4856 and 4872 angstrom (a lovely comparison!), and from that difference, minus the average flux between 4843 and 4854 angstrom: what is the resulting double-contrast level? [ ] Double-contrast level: -17.0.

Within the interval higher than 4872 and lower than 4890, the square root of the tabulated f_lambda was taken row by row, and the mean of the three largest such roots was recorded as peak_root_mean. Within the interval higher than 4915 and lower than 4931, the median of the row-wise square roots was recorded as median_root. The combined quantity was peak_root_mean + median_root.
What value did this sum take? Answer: 9.02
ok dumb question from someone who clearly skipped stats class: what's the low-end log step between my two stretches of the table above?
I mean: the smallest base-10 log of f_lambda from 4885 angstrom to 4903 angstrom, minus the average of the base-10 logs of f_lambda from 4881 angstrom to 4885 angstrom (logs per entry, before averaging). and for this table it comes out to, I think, -0.10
